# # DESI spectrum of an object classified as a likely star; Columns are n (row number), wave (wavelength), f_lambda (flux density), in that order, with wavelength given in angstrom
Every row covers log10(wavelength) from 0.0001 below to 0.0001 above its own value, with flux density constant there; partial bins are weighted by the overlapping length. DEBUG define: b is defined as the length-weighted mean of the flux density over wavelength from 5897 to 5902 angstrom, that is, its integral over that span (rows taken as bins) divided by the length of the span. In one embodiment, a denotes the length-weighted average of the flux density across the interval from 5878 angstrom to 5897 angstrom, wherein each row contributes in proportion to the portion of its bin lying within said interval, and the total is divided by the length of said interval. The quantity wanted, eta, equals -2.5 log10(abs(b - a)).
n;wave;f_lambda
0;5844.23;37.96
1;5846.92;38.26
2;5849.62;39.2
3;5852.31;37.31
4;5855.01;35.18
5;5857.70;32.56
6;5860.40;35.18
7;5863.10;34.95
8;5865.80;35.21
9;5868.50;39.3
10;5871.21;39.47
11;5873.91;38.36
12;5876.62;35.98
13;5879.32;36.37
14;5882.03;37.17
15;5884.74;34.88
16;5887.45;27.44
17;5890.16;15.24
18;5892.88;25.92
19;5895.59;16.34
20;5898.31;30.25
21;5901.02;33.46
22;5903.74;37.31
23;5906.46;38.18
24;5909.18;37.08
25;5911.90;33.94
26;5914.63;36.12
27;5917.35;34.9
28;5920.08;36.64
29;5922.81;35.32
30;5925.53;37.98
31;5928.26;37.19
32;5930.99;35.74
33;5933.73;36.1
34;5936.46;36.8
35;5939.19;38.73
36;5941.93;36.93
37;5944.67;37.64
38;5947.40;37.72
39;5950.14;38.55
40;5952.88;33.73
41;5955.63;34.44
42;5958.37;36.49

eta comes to -1.6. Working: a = 27.6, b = 31.8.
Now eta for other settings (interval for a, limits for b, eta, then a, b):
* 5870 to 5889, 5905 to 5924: 0.6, 35.4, 36.0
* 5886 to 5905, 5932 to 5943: -2.6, 26.6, 37.1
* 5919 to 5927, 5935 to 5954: 0.7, 36.7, 37.2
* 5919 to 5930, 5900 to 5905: -0.3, 36.8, 35.5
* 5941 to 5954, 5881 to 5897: -2.6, 37.0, 25.9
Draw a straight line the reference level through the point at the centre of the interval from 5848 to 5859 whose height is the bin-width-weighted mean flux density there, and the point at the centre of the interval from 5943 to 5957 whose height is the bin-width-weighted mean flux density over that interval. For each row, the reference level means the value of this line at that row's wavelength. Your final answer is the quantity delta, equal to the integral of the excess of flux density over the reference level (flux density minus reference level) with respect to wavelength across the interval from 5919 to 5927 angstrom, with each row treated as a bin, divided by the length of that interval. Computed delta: 0.3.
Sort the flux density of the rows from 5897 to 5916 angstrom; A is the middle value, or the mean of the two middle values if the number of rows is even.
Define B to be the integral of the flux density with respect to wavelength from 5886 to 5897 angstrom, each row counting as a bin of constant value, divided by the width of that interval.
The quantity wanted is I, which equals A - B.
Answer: 15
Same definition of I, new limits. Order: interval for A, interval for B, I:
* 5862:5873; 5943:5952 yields 0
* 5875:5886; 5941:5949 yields -1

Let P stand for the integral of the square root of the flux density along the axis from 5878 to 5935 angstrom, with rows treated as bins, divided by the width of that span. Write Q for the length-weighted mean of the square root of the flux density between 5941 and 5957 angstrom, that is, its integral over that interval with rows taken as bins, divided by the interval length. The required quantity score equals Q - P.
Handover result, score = 0.33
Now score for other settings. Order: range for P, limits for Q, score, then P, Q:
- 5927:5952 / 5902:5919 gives -0.09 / 6.10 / 6.01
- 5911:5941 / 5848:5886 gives 0.01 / 6.03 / 6.04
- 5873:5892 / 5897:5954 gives 0.42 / 5.60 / 6.02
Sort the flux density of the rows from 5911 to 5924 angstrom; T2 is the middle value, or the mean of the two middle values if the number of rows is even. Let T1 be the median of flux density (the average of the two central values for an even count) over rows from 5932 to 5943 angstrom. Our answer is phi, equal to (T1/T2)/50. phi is 0.0209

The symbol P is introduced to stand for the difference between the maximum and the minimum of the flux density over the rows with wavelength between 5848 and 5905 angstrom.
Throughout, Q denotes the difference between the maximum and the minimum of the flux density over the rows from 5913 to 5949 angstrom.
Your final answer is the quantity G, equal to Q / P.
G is 0.2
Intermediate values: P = 24.2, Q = 3.8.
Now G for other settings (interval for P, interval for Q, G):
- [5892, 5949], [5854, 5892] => 1.1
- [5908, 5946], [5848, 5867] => 1.4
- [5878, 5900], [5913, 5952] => 0.2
